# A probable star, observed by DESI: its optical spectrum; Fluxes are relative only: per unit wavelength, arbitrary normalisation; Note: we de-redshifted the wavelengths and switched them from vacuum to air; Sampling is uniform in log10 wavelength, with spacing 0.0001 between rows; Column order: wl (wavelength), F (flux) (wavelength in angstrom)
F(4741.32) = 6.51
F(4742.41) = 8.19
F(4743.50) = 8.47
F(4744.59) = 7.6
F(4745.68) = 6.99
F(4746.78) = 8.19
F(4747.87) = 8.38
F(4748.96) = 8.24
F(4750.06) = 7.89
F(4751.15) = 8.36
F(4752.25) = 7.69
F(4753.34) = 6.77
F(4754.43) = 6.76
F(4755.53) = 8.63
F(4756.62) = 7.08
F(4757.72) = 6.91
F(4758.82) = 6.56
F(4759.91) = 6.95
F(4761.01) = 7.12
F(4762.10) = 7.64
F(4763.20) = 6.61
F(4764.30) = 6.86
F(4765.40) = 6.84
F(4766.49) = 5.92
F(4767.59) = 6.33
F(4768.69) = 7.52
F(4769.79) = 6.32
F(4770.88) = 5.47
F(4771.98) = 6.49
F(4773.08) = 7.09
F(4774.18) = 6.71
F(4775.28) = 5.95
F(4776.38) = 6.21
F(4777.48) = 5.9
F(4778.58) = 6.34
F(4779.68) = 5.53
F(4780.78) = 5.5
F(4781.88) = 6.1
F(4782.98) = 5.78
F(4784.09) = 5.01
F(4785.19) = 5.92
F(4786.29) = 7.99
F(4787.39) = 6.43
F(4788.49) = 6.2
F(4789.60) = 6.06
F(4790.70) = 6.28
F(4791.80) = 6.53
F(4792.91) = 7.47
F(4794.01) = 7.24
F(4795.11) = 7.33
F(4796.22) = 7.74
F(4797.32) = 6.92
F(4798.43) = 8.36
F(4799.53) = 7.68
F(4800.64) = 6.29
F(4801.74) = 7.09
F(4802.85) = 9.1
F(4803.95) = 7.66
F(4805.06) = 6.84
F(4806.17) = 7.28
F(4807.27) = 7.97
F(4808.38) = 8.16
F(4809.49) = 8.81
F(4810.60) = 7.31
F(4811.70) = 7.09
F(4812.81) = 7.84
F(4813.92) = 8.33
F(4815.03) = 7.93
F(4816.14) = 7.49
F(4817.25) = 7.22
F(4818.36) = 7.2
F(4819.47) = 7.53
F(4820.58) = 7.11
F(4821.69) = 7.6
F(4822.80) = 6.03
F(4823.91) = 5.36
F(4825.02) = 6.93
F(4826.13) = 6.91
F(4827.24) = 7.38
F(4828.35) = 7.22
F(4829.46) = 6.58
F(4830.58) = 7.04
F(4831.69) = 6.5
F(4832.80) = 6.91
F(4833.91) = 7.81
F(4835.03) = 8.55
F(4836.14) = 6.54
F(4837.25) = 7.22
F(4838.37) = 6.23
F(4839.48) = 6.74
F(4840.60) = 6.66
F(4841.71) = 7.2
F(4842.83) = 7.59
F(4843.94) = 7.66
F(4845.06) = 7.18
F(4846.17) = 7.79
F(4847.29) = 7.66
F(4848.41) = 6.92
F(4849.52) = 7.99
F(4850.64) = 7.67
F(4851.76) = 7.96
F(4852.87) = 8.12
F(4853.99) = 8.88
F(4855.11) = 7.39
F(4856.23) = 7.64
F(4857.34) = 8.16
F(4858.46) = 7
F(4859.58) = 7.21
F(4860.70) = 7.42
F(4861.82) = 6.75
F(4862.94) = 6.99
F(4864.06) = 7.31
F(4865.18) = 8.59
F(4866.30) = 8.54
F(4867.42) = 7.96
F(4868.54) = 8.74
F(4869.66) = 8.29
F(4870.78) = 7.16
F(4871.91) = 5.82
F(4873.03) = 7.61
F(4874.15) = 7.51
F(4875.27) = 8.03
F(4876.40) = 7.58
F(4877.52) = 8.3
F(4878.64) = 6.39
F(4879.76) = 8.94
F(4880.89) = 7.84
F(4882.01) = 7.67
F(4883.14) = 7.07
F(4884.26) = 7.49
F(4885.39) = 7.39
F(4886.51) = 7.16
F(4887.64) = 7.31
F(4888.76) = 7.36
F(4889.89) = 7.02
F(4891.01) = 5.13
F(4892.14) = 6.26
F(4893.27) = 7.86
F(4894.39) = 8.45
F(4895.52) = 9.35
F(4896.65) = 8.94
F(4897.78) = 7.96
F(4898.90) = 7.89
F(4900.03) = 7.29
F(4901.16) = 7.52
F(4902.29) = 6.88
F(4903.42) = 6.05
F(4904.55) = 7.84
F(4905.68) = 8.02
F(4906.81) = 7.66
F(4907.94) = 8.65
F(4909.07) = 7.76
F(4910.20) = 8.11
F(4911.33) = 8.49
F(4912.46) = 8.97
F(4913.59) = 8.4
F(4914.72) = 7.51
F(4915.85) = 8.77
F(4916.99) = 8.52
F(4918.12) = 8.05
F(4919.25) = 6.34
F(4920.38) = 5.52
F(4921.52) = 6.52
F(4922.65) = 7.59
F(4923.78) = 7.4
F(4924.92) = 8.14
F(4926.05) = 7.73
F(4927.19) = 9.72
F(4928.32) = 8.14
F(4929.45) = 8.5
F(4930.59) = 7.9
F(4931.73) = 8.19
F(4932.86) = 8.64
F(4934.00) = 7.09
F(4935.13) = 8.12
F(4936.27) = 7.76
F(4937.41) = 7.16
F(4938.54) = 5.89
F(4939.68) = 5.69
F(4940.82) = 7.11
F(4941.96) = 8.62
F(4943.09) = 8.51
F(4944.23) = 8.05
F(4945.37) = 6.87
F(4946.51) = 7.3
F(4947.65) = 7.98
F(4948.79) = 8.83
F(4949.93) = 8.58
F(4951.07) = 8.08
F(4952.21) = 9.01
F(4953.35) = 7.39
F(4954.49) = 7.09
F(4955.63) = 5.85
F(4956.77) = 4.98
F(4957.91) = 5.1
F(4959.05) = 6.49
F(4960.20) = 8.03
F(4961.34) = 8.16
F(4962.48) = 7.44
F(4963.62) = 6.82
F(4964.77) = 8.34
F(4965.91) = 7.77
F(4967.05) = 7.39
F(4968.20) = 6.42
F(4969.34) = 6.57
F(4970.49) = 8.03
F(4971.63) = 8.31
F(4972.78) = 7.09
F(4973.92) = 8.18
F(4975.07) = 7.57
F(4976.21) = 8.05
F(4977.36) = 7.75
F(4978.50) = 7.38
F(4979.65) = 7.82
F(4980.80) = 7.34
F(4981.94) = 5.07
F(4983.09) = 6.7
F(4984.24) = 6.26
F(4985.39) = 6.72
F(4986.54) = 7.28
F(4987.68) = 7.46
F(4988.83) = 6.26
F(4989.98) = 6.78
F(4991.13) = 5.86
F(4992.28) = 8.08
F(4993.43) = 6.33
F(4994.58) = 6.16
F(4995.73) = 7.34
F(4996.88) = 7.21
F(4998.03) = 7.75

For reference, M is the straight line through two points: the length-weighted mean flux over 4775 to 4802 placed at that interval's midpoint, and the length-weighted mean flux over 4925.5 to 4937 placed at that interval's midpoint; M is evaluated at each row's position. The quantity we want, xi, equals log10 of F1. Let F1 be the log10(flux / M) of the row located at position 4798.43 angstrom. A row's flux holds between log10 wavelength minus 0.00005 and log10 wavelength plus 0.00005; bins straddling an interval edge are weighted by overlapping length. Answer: -1.01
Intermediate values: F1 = 0.10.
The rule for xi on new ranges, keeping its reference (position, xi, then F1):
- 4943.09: -1.96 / 0.01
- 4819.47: -1.42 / 0.04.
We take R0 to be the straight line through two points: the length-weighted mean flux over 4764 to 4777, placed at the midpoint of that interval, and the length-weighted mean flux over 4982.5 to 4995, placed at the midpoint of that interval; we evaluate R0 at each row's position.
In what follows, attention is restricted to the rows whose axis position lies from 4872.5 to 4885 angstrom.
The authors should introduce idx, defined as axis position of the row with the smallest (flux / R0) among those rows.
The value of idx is 4878.64 angstrom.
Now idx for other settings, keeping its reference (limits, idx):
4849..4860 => 4858.46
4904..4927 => 4920.38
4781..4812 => 4784.09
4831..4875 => 4871.91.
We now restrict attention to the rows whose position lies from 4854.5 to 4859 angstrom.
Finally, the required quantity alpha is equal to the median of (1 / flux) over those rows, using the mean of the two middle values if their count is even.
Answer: 0.133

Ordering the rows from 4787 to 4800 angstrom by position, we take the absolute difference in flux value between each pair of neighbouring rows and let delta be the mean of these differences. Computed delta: 0.50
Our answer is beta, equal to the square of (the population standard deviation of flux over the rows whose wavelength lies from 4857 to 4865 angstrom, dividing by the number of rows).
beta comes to 0.18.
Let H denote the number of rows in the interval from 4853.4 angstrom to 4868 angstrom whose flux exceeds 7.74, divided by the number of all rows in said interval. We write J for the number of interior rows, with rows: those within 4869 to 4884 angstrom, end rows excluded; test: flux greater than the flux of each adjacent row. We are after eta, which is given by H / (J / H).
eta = 0.04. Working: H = 0.38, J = 4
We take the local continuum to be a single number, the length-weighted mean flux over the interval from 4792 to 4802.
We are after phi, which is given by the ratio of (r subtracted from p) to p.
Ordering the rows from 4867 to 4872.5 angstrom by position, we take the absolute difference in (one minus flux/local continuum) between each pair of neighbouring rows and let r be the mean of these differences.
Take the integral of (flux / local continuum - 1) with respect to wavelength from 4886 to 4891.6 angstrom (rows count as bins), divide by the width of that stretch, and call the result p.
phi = 2.7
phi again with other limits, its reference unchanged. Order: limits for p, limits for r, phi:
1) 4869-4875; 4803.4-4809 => -39.5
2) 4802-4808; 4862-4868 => -0.3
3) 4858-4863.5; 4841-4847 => 2.5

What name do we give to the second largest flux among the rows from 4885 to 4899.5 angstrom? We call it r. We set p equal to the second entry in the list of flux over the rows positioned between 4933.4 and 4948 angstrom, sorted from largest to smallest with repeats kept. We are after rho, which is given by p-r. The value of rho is -0.4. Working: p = 8.51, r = 8.94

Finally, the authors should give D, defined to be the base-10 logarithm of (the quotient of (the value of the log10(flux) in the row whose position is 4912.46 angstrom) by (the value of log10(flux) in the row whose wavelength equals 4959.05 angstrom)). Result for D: 0.069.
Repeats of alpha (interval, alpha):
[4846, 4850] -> 0.129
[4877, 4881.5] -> 0.124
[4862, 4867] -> 0.127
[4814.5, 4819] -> 0.136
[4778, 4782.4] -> 0.172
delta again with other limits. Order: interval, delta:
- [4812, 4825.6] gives 0.61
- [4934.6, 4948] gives 0.75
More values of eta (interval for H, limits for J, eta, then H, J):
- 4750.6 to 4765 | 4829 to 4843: 0.01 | 0.15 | 4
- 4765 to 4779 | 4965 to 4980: 0.00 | 0.00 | 3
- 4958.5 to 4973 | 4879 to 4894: 0.11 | 0.46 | 2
